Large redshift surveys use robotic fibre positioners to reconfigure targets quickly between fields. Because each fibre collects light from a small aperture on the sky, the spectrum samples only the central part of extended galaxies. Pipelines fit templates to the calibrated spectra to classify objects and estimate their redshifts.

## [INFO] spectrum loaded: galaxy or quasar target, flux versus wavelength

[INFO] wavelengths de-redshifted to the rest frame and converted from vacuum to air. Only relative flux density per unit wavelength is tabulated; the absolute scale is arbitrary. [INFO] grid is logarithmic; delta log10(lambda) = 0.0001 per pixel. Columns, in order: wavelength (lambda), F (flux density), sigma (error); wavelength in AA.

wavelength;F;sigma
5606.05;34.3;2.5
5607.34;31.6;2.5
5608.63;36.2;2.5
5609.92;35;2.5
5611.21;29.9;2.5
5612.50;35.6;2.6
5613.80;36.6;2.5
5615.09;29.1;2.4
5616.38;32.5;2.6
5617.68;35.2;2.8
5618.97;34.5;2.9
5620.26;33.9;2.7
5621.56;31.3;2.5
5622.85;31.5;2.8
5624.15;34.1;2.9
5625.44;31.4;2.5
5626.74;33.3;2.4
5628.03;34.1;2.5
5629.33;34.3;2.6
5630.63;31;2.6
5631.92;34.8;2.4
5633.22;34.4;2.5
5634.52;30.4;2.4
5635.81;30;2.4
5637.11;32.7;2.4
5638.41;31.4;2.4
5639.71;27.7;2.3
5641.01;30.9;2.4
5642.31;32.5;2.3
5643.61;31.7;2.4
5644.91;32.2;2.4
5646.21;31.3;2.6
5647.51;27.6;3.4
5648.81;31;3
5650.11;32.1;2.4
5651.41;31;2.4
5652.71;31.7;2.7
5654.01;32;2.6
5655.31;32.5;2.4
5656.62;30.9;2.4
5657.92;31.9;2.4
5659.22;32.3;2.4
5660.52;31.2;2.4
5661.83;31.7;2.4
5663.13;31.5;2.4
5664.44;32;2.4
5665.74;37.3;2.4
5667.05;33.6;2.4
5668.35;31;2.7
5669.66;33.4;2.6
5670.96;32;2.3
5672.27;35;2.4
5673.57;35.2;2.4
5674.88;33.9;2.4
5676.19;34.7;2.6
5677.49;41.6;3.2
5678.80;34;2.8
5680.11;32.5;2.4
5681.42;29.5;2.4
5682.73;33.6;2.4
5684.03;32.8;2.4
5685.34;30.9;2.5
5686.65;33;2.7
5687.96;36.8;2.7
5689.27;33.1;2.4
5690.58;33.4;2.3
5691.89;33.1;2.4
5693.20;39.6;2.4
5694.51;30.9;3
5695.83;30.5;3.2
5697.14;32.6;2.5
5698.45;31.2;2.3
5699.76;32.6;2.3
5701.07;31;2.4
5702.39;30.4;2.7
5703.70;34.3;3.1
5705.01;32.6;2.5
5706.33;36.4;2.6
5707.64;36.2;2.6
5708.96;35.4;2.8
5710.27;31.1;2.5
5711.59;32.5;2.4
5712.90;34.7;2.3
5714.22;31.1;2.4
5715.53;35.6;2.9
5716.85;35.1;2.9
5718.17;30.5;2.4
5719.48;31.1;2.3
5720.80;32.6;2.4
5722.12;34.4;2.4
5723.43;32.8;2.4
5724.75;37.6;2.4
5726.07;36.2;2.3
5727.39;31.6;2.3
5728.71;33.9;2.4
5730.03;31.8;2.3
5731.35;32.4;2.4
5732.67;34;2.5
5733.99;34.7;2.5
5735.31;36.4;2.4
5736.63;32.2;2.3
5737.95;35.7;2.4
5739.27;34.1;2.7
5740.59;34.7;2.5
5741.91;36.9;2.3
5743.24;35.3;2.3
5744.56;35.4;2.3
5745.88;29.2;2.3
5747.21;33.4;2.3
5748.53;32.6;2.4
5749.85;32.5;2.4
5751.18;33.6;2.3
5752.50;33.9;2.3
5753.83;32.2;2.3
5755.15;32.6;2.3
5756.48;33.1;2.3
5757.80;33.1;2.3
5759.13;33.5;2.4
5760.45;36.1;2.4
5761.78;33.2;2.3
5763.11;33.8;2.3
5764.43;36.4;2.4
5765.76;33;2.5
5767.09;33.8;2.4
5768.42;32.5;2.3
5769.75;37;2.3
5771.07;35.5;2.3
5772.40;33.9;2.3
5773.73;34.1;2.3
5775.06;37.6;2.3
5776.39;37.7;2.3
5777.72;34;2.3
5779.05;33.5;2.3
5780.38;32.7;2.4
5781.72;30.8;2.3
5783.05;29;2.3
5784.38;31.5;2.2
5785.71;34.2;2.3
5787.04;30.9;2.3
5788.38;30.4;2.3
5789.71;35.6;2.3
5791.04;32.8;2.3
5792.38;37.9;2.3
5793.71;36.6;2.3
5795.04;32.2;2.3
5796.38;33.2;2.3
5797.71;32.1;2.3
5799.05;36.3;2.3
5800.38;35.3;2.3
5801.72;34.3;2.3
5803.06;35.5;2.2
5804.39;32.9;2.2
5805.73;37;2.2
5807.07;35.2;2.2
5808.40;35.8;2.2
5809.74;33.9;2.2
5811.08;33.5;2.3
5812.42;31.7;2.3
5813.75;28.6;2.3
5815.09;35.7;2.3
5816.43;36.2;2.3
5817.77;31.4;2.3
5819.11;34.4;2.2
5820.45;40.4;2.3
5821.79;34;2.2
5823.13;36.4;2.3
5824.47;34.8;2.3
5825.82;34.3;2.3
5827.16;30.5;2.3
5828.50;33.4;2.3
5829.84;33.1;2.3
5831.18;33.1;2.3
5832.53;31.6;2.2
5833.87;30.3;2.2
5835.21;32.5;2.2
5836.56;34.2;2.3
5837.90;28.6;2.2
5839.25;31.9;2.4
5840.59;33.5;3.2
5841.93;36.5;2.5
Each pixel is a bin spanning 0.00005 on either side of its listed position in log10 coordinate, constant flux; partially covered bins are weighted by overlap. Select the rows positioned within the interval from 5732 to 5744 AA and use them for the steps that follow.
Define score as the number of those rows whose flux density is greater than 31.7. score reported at 9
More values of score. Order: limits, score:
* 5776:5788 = 5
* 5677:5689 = 7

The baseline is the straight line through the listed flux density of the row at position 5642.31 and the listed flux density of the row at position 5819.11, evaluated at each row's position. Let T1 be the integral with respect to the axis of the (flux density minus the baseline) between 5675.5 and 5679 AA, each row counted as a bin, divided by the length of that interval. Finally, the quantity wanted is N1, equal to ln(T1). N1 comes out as 1.4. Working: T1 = 4.22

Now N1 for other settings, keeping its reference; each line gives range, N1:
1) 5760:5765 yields 0.0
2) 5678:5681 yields -0.8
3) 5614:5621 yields 0.0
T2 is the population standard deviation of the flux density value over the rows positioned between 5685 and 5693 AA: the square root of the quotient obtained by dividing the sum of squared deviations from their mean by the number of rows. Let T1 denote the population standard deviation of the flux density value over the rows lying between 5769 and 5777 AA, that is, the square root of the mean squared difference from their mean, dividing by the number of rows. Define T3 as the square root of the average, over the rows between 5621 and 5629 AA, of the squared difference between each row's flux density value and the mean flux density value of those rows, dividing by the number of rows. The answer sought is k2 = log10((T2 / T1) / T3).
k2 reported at -0.05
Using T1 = 1.6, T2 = 1.74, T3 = 1.2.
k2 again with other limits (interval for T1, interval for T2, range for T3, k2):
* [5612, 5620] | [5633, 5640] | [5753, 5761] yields -0.17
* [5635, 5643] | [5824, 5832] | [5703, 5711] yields -0.38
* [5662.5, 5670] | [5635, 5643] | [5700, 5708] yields -0.46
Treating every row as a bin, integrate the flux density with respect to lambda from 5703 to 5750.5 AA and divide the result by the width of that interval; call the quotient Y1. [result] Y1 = 33.8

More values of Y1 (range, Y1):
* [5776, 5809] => 33.9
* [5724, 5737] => 34.1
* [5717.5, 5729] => 33.4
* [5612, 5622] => 33.6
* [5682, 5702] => 33.0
